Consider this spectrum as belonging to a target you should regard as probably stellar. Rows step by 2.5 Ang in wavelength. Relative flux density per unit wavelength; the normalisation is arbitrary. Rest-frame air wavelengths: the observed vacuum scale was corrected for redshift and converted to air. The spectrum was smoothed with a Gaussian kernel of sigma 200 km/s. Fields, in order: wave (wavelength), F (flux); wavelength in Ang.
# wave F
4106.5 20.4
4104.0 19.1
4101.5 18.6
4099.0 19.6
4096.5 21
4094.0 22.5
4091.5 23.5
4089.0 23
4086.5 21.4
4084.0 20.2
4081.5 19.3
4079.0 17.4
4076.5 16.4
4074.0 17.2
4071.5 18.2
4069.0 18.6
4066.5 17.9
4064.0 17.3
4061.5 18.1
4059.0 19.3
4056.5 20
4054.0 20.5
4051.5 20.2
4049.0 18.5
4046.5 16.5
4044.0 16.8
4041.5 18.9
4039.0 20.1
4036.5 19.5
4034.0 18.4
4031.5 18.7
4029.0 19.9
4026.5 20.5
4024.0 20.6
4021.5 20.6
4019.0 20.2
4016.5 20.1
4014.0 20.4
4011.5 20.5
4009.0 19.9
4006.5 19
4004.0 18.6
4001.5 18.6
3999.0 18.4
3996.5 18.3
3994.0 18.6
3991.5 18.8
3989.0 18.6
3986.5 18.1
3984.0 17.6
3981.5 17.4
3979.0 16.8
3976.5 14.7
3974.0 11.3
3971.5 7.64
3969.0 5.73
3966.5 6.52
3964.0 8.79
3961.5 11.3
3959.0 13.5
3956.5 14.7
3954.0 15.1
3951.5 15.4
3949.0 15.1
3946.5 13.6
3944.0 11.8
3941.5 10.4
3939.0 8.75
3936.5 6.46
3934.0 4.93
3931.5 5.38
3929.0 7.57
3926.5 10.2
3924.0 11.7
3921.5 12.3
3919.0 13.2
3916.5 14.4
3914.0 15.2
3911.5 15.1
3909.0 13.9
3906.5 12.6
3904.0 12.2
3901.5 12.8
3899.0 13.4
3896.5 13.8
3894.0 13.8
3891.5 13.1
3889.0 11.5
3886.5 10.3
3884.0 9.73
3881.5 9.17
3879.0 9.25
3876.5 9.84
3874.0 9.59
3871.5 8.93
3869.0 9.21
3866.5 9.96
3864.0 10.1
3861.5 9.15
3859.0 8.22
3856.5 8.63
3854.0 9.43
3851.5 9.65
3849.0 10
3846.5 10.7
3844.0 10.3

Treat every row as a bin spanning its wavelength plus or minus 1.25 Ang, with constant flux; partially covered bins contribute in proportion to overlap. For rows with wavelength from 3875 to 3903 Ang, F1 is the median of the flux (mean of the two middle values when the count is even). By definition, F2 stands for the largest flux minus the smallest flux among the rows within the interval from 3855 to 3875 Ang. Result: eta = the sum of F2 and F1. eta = 13.4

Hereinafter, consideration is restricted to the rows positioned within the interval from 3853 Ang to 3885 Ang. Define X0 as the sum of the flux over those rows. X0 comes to 121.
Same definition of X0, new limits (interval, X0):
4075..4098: 185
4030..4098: 519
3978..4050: 549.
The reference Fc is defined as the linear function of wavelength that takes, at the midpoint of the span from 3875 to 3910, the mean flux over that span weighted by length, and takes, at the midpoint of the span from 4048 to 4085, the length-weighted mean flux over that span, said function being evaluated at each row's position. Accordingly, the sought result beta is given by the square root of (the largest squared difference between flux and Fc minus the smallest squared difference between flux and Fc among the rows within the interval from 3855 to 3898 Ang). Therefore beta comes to 2.2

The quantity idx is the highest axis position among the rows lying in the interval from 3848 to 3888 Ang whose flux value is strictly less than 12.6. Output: 3886.5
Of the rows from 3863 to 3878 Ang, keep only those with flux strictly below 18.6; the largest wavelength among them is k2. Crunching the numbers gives 3876.5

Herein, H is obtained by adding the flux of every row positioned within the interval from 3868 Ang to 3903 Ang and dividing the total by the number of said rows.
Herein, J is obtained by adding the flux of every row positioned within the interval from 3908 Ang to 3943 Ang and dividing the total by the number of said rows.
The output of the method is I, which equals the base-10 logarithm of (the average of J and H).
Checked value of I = 1.04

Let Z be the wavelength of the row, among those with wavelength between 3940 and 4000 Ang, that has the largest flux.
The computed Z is 3991.5 Ang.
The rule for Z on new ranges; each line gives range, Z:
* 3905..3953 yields 3951.5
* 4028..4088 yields 4086.5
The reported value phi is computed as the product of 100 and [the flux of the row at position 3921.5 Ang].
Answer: 1230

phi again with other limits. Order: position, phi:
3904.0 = 1220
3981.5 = 1740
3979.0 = 1680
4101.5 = 1860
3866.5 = 996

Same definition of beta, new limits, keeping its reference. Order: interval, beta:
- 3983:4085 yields 4.1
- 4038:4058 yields 2.5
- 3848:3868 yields 2.2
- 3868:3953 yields 8.5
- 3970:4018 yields 7.2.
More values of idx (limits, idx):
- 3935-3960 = 3944.0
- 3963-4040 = 3974.0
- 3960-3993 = 3974.0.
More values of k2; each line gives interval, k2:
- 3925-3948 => 3946.5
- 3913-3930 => 3929.0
